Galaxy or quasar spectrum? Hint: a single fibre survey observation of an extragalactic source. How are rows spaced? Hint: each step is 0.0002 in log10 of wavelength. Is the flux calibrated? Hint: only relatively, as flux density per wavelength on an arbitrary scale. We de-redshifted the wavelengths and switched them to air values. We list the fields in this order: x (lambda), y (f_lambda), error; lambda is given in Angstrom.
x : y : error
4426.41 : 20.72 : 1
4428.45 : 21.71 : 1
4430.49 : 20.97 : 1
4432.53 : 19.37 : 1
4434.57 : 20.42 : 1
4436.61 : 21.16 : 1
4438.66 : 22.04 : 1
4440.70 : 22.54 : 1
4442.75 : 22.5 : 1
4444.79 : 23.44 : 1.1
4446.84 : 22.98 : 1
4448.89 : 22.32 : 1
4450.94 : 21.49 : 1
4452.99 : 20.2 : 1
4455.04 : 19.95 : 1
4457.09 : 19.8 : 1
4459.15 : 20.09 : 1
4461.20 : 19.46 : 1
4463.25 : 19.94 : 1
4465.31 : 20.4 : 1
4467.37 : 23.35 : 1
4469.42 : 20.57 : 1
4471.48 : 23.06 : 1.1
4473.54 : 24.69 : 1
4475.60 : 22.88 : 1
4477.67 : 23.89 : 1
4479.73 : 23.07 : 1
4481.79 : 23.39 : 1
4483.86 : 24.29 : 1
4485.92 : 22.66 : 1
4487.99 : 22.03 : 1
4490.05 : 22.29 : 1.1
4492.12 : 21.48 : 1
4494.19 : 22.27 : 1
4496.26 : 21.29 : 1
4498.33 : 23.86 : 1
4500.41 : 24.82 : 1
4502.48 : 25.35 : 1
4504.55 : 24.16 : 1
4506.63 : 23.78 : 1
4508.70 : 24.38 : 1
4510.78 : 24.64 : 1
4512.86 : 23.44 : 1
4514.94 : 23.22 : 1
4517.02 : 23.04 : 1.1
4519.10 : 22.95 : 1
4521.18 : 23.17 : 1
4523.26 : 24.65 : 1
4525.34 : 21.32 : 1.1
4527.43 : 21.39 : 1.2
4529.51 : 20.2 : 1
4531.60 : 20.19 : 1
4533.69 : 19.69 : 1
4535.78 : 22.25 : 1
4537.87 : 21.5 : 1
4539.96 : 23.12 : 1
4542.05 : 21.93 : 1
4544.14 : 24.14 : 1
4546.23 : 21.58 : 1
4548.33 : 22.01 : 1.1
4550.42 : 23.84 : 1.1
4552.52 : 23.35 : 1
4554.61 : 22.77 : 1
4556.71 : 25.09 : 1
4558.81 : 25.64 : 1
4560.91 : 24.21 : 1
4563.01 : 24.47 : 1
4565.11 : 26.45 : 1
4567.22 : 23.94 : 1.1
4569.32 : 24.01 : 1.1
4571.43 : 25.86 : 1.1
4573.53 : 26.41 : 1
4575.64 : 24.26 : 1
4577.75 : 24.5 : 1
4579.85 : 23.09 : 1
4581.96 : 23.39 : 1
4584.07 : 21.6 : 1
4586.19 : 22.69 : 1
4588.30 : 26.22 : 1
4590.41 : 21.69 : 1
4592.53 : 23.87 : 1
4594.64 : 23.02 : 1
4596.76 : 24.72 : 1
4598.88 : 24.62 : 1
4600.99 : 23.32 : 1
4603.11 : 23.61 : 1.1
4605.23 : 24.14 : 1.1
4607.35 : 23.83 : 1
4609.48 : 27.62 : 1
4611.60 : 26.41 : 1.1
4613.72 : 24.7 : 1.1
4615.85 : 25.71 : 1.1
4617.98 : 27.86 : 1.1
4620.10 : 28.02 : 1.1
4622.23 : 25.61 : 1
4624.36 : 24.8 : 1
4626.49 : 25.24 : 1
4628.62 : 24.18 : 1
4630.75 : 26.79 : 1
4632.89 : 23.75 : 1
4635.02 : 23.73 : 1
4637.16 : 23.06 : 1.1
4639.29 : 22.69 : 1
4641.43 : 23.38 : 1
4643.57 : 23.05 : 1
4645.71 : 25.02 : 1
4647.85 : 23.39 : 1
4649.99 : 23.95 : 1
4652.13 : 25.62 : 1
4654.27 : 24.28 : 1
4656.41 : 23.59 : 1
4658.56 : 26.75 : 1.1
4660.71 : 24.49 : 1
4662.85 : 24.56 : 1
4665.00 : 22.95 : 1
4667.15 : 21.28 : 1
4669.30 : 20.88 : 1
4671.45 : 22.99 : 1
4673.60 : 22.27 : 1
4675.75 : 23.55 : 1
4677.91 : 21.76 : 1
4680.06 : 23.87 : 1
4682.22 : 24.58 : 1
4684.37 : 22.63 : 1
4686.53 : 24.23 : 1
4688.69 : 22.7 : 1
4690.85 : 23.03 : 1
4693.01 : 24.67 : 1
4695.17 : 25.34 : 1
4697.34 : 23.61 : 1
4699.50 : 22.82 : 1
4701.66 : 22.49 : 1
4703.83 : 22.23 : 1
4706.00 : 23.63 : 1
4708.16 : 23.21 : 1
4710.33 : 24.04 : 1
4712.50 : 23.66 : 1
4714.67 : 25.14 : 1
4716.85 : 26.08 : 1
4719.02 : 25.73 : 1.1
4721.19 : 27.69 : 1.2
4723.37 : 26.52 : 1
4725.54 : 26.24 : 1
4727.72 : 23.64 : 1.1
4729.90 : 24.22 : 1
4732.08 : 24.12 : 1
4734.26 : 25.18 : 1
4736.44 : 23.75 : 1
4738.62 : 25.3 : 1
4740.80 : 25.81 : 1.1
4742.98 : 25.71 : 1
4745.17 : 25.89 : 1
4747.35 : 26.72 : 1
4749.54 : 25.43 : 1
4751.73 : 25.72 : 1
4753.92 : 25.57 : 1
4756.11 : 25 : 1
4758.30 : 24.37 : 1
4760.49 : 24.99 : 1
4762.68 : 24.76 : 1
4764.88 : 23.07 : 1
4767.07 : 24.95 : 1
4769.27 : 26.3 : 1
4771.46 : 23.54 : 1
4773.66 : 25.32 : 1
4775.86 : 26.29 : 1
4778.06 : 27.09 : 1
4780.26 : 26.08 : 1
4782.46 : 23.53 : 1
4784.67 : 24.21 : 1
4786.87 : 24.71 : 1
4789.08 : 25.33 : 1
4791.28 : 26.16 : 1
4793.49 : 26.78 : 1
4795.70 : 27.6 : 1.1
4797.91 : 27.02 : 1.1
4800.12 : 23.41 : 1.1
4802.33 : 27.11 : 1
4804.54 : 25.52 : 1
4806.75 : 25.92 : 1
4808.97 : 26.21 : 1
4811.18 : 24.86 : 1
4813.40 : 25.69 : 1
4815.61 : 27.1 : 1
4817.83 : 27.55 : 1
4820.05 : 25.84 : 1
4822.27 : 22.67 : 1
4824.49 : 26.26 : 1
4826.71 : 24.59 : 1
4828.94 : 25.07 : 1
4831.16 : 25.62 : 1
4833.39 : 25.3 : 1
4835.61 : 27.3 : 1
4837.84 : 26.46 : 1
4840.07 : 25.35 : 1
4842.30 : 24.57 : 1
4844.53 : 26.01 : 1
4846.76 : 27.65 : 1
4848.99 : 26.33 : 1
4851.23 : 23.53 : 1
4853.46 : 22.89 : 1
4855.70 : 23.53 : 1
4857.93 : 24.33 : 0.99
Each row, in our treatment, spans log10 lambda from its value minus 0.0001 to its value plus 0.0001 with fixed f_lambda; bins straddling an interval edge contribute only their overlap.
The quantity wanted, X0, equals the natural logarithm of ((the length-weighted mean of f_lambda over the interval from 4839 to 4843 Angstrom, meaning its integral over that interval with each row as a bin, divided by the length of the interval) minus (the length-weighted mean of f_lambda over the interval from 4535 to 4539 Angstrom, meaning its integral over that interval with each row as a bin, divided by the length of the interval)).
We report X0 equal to 1.1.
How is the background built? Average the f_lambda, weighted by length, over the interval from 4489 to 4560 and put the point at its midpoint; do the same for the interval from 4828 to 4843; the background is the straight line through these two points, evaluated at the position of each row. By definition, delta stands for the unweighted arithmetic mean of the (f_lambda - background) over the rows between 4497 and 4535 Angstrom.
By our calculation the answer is 0.2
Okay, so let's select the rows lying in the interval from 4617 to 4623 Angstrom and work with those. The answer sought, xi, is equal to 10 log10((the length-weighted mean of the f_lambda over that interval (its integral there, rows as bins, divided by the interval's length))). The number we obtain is 14.4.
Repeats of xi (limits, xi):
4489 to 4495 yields 13.4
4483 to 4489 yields 13.6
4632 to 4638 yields 13.7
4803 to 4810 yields 14.1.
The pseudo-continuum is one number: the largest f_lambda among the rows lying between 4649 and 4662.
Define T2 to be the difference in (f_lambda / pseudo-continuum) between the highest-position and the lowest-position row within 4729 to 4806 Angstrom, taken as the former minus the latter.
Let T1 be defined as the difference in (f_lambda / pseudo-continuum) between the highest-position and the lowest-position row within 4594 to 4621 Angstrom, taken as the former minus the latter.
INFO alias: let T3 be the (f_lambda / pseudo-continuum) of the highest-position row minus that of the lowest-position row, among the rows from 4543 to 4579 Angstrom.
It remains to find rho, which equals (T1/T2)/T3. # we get 286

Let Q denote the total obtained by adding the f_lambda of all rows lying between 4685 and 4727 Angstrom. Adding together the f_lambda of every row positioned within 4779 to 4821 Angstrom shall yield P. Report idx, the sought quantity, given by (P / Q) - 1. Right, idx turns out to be 0.06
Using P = 491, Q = 463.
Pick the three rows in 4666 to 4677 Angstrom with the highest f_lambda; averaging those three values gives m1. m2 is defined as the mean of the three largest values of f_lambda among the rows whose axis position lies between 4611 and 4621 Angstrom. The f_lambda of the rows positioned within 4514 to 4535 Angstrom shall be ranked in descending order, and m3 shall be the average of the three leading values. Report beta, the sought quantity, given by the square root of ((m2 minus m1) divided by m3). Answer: 0.44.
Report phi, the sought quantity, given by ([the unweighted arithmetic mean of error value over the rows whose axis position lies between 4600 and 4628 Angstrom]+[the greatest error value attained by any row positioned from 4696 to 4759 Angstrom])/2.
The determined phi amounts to 1.13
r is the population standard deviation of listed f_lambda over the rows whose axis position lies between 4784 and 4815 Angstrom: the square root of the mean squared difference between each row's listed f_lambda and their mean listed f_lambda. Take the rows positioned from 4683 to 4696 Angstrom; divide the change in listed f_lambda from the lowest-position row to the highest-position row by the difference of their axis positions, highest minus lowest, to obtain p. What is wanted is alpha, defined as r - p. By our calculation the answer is 0.9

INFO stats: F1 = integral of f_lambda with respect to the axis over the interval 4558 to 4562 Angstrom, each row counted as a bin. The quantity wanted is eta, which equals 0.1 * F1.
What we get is 10.0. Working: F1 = 100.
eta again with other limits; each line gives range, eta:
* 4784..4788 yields 9.8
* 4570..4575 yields 12.9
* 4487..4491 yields 8.9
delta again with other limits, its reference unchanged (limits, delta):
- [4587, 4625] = 1.3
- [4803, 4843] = 0.1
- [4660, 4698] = -1.0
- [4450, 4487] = -0.6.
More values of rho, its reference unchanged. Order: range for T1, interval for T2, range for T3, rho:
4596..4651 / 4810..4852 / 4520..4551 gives 23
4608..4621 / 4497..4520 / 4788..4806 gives -62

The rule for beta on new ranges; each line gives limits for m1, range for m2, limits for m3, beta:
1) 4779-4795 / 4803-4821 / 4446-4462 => 0.17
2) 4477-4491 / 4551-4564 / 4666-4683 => 0.22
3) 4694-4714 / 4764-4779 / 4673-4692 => 0.30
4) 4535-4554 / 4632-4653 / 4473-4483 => 0.21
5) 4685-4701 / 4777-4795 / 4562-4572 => 0.27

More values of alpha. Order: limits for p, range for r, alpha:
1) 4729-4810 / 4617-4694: 1.6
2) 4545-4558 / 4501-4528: 0.8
